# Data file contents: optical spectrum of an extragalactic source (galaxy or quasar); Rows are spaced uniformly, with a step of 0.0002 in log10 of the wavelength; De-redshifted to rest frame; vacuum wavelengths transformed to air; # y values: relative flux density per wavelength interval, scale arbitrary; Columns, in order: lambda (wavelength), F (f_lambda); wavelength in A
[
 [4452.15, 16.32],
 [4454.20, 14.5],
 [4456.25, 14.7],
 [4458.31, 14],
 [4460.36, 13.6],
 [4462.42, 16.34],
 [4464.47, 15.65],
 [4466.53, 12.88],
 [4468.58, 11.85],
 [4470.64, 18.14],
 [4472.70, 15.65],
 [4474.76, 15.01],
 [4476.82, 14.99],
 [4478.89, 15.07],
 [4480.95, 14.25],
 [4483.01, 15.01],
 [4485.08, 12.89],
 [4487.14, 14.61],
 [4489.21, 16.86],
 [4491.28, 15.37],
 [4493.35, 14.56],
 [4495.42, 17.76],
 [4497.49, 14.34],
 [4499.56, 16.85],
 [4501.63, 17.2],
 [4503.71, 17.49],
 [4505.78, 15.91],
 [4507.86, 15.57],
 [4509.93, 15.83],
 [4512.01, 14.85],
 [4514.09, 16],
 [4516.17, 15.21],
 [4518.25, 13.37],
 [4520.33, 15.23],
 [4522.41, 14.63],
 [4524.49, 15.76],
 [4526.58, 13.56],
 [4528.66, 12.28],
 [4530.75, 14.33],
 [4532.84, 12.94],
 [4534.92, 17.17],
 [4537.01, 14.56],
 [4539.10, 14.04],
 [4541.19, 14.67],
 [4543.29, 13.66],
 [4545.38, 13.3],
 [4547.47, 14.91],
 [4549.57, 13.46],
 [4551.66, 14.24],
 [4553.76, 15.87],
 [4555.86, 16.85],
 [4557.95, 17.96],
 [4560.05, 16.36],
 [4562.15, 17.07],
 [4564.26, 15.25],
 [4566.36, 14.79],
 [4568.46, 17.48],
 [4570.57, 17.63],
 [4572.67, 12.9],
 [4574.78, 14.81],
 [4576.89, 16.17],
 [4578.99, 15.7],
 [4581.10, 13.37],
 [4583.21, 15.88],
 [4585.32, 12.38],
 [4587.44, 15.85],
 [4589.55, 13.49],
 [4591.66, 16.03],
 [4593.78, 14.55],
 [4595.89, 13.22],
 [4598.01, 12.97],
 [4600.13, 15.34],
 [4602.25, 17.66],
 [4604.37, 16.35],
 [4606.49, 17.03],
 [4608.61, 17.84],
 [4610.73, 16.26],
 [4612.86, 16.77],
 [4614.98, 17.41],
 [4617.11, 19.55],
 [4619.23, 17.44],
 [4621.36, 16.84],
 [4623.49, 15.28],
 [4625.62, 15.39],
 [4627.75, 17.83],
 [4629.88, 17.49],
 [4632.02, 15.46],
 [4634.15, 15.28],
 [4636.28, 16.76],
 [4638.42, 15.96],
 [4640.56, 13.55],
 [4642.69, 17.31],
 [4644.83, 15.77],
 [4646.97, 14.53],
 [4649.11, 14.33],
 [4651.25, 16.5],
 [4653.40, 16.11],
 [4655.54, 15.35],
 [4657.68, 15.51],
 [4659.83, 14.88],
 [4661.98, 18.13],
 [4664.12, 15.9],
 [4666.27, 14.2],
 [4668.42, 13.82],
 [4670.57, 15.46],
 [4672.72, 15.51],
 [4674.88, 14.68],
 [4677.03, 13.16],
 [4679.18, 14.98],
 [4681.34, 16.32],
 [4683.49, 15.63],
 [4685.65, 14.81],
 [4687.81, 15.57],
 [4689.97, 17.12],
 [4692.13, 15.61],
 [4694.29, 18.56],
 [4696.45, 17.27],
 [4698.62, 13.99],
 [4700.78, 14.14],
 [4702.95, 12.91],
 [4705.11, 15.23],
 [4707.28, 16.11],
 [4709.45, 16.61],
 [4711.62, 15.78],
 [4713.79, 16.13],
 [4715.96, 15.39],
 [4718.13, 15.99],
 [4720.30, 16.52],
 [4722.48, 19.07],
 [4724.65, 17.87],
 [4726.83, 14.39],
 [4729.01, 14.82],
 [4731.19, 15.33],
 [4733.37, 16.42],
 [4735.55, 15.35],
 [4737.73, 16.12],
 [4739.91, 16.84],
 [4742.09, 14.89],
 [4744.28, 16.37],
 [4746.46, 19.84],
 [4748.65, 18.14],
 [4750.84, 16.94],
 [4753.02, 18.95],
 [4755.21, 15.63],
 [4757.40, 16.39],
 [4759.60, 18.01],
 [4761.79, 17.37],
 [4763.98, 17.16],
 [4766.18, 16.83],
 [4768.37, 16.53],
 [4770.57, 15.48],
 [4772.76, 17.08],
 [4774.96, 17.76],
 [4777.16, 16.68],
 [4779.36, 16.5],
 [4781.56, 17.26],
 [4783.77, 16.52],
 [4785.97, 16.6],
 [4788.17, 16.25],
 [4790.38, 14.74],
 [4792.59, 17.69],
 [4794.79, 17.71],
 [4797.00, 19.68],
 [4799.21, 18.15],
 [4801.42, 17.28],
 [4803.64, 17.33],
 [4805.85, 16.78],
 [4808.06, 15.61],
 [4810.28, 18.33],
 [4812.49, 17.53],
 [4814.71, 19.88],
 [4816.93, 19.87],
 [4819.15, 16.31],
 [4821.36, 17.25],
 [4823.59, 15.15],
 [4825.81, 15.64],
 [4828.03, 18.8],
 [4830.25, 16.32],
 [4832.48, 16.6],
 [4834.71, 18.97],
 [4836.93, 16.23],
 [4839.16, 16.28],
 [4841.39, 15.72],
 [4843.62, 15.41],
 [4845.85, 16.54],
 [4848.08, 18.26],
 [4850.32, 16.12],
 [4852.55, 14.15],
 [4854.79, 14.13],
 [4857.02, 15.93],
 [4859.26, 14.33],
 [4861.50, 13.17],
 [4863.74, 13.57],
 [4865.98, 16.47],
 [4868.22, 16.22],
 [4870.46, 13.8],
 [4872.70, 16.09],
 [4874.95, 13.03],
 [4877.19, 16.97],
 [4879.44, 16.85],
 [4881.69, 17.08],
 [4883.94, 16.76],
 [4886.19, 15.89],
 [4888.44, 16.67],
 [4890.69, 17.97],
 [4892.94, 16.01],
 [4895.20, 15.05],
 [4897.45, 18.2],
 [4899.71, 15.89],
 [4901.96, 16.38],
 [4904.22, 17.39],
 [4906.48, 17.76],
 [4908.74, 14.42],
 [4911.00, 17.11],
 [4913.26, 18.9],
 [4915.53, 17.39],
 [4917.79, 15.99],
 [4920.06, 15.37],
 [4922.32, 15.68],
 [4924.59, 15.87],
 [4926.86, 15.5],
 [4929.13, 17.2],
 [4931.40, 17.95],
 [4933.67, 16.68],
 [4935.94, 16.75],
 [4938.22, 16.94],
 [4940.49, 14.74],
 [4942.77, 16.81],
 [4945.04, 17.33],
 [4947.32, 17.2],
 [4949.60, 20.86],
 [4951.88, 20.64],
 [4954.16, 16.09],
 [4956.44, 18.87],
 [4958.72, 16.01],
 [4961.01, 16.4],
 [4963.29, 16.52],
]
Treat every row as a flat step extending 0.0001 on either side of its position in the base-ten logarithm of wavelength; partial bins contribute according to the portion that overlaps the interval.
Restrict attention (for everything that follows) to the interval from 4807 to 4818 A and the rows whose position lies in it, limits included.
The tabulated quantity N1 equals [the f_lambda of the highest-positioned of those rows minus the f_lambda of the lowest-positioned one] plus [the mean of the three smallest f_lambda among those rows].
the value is 21.4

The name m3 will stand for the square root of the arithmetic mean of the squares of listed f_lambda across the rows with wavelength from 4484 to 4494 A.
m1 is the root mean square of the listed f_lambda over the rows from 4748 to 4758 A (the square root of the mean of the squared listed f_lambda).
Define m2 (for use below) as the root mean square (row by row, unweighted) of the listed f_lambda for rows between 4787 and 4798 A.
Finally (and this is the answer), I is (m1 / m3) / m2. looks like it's 0.067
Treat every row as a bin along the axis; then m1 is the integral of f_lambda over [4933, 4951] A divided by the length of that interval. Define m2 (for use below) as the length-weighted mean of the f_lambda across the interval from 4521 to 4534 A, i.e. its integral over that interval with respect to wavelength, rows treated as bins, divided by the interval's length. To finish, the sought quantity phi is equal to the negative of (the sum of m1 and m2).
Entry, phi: -31.2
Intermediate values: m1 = 17.2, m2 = 14.0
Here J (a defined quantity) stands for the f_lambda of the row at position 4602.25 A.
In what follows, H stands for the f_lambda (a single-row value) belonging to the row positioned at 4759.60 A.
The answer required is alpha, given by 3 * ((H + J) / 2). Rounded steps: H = 18.01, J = 17.66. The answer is 53.5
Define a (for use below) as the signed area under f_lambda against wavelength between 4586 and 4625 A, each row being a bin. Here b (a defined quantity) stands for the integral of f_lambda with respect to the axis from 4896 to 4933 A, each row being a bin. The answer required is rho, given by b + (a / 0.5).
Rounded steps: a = 626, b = 617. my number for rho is 1870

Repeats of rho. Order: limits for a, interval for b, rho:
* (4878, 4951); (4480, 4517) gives 3027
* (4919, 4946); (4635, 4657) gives 1229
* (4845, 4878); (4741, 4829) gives 2516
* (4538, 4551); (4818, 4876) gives 1280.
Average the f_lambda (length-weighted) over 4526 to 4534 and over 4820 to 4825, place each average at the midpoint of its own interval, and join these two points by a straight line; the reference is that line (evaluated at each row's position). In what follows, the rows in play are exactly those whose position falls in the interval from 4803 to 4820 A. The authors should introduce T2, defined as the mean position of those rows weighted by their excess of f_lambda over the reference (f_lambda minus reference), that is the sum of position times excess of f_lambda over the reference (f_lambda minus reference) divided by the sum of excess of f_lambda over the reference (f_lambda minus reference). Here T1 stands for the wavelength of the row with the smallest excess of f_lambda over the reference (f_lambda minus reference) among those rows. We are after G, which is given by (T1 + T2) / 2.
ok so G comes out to 4810.5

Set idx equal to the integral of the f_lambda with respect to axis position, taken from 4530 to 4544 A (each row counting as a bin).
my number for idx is 203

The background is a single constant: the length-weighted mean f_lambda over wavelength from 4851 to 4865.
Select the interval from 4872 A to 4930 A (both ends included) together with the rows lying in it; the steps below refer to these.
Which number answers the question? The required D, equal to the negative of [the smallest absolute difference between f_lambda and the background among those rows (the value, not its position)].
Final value -0.1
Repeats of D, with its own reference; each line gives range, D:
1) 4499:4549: 0.0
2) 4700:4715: -0.2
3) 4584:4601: -0.3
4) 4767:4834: -0.4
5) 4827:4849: -1.1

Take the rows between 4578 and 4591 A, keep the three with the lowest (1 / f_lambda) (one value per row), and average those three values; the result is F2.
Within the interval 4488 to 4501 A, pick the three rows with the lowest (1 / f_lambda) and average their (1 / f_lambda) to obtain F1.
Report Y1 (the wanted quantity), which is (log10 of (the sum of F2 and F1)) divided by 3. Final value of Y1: -0.305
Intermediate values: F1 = 0.0583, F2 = 0.063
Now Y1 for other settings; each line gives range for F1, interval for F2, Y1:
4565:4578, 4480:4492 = -0.304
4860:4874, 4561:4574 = -0.308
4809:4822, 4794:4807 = -0.325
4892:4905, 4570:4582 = -0.309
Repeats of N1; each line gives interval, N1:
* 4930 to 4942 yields 12.8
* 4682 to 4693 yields 15.3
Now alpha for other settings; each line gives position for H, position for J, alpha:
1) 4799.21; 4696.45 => 53.1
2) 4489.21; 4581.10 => 45.3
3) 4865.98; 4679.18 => 47.2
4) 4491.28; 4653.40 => 47.2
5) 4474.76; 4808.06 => 45.9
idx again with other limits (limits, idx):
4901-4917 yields 273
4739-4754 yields 261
